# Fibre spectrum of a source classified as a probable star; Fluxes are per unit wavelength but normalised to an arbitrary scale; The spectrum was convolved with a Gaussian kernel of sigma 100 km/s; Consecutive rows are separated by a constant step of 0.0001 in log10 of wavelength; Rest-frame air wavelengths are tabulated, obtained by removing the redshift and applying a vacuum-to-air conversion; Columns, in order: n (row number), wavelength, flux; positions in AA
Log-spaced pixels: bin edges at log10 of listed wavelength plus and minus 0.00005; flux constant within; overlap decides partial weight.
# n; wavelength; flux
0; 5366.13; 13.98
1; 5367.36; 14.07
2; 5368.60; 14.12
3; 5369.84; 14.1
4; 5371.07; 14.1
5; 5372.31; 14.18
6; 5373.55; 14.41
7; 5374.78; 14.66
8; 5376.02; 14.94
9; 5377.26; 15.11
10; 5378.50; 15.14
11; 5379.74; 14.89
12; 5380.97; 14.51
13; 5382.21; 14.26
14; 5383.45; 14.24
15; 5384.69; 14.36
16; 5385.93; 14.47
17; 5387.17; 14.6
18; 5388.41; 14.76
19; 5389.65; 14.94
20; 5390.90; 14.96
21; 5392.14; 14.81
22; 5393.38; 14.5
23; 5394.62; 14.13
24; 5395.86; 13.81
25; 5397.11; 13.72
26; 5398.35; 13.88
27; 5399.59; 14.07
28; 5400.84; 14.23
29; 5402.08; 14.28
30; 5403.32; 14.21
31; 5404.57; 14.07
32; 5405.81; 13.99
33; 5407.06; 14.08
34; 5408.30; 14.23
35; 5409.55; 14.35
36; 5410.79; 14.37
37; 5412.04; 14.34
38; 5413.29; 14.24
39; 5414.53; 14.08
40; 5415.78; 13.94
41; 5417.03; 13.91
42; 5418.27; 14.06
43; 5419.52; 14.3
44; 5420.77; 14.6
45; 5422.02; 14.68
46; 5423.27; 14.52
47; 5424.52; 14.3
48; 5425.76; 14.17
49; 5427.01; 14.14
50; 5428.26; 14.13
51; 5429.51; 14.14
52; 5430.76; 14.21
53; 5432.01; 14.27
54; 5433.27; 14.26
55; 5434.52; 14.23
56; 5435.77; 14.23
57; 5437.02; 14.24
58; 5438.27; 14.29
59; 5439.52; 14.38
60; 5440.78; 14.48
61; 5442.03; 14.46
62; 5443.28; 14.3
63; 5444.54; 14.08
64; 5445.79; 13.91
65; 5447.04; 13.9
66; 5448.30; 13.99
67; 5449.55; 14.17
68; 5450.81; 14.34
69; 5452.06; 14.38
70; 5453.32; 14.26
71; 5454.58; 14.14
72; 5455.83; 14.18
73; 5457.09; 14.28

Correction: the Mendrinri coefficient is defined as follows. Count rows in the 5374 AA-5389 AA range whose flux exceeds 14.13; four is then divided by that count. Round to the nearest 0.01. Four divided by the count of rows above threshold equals 0.33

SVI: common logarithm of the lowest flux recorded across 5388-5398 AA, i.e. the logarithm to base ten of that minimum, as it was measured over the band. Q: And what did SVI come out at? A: 1.14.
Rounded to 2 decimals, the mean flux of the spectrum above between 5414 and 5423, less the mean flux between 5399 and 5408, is 0.09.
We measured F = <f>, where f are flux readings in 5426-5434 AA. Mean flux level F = 14.2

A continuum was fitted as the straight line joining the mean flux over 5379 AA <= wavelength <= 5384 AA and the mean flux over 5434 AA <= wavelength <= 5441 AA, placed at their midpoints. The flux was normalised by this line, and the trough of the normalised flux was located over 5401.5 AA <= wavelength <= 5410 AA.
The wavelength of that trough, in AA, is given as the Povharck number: 5405.81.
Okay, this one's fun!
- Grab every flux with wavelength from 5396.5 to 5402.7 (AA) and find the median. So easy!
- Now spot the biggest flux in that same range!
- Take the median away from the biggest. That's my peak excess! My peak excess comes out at 0.21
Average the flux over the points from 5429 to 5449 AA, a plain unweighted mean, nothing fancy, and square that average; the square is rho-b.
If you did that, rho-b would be 202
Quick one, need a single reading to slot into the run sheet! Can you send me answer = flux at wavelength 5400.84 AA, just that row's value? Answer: 14.23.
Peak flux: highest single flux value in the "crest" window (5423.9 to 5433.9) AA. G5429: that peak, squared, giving 204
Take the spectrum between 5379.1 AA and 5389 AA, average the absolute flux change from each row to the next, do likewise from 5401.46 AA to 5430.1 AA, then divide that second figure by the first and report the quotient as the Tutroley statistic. 0.67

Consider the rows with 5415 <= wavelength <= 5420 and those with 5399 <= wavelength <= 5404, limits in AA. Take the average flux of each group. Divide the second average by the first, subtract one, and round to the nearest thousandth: 0.010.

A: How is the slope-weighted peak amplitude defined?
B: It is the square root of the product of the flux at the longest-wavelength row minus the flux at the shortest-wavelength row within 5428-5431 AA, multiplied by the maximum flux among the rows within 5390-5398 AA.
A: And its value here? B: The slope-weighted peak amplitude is 1.1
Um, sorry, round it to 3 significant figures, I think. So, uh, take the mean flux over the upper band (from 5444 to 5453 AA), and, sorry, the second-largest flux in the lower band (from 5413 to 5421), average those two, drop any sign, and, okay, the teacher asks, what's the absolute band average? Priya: 14.2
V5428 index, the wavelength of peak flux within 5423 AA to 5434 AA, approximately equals 5423.27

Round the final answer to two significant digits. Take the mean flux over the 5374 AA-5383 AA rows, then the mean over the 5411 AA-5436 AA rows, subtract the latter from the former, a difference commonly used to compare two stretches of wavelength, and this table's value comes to 0.55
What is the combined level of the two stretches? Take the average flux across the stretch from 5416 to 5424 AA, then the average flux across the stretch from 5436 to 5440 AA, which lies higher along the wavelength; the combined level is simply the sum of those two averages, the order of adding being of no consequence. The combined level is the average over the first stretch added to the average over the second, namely 28.6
